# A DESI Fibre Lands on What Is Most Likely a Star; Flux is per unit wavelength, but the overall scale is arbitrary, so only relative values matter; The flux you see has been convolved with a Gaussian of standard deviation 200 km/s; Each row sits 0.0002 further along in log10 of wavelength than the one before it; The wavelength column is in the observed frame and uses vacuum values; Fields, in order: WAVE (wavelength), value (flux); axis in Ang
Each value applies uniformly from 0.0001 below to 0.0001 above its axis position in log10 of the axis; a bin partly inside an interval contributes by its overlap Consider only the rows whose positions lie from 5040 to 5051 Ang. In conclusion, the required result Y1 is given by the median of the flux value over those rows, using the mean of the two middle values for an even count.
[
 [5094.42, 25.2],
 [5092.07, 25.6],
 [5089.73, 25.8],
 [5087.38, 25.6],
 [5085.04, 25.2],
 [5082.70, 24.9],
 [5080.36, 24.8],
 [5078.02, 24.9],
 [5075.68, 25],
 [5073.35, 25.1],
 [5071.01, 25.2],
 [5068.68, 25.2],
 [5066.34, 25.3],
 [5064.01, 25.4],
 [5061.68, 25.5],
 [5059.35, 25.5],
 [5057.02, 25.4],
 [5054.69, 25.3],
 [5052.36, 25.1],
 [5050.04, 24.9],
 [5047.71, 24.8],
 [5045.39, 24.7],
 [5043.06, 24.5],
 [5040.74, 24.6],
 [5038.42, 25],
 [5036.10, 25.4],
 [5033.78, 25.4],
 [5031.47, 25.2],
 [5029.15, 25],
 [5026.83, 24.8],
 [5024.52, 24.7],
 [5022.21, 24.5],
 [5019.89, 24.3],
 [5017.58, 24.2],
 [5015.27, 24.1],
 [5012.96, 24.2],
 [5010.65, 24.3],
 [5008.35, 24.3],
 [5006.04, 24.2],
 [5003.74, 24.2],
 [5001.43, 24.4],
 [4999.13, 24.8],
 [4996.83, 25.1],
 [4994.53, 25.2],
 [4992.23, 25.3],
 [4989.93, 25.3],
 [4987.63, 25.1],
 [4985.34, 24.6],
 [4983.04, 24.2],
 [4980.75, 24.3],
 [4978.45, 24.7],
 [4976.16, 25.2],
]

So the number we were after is 24.7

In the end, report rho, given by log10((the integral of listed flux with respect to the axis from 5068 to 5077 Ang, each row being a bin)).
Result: 2.4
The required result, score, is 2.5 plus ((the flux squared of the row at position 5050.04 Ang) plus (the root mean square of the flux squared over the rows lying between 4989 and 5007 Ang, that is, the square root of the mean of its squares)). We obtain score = 1239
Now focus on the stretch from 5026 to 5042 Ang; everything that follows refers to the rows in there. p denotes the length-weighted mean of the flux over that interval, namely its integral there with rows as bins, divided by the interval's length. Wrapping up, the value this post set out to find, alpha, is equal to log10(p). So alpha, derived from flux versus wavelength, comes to 1.40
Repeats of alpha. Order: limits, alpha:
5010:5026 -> 1.39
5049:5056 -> 1.40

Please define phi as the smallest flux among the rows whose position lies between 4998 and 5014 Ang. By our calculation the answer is 24.2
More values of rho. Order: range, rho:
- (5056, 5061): 2.1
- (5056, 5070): 2.6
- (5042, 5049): 2.2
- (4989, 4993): 2.0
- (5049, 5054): 2.1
